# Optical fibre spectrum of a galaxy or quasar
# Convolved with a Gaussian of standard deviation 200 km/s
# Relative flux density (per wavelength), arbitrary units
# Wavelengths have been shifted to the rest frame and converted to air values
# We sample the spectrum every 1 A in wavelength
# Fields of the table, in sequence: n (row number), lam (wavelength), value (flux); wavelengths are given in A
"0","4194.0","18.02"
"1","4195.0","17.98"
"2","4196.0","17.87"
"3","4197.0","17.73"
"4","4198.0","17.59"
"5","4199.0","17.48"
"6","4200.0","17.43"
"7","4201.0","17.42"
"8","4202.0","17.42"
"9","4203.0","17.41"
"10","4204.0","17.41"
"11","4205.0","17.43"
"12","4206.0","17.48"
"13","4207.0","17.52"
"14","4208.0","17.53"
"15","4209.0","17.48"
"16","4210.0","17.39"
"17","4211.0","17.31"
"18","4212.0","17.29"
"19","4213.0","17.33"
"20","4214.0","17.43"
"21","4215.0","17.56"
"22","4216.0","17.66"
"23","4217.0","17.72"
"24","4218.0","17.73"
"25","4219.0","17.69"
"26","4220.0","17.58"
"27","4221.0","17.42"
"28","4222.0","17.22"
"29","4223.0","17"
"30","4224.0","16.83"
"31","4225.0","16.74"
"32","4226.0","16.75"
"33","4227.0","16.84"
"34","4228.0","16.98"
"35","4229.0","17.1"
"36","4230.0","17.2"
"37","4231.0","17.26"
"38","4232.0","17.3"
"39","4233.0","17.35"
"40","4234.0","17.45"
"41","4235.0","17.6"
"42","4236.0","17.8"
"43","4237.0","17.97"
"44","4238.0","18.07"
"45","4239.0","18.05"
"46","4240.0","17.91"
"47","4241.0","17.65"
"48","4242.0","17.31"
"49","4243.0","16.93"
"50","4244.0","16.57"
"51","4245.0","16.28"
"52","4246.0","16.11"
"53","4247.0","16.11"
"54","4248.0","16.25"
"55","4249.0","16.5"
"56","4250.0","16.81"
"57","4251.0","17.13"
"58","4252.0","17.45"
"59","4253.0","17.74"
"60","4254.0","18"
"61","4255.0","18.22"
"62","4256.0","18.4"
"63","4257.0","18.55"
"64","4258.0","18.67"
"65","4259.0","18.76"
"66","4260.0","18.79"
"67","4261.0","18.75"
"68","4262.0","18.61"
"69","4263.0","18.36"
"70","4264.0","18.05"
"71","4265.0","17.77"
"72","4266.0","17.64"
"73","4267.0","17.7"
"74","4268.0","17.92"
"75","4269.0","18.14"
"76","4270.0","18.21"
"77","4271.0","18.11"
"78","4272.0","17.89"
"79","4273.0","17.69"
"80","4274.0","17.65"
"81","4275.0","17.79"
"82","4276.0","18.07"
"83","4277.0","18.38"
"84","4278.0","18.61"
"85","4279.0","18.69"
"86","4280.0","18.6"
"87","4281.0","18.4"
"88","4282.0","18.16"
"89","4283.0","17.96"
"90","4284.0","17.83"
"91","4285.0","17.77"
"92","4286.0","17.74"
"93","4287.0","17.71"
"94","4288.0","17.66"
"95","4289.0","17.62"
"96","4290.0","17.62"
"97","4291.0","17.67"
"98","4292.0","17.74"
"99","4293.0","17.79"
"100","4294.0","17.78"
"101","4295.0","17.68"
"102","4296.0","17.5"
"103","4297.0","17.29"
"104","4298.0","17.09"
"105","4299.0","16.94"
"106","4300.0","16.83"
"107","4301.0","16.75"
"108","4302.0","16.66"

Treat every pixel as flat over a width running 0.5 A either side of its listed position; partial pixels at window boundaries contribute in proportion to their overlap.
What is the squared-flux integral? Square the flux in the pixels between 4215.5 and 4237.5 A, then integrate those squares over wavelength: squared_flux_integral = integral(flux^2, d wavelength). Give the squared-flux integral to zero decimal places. 6608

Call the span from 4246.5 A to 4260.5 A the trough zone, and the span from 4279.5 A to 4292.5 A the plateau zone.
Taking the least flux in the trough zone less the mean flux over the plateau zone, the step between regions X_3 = -1.8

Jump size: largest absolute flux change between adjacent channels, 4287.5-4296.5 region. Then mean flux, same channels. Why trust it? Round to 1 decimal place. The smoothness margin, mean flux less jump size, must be 17.5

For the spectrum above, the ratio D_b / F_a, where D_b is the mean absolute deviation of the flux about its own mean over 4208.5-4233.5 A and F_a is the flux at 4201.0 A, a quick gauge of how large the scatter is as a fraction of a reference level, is 0.0135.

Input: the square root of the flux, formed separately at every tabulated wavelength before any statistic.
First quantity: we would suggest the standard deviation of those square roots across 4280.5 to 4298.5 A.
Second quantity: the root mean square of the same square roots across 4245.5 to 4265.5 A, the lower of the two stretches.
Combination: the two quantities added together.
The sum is 4.25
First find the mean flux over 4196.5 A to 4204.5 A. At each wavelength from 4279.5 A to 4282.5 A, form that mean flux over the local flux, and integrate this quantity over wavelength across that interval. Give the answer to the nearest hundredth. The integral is 2.85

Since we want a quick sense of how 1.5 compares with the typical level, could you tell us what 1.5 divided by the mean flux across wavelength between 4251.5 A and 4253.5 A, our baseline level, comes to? 0.085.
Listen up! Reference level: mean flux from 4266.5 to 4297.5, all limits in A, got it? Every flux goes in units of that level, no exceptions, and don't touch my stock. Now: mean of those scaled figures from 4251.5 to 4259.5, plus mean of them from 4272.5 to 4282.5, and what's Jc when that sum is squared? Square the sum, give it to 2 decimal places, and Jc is 4.13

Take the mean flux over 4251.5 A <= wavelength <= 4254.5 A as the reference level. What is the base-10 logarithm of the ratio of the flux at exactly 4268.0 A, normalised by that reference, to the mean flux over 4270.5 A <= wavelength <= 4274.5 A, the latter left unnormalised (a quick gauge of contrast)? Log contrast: -1.25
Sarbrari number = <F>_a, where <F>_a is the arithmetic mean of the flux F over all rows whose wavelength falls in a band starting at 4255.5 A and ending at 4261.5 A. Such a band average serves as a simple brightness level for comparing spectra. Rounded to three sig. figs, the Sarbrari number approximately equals 18.7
